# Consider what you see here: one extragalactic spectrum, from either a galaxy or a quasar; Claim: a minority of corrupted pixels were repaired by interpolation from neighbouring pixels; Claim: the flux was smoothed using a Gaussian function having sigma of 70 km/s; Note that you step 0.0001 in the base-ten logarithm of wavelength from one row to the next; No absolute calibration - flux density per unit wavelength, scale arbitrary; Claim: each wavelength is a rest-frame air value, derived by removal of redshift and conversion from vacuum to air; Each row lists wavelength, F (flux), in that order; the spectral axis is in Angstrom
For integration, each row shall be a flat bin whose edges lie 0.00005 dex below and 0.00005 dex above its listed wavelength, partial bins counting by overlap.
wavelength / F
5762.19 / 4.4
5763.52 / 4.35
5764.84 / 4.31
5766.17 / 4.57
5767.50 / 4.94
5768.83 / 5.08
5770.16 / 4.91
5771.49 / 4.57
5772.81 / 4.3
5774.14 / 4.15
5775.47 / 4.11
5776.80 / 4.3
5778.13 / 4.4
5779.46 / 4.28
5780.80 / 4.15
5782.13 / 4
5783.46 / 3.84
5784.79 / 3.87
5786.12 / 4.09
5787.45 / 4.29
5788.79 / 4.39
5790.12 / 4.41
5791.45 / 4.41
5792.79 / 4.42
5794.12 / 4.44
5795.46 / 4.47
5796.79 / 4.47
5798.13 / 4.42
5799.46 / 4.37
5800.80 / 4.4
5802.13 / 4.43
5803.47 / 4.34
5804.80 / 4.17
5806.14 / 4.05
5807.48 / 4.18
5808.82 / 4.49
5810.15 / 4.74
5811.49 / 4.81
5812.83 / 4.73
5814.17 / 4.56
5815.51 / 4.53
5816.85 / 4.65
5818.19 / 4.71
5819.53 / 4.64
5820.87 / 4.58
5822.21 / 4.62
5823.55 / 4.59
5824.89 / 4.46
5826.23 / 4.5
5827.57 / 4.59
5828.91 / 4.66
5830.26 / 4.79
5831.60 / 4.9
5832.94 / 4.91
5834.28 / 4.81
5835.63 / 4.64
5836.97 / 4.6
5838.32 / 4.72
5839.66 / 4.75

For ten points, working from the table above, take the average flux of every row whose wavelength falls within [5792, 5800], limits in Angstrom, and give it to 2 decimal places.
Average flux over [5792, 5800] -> 4.43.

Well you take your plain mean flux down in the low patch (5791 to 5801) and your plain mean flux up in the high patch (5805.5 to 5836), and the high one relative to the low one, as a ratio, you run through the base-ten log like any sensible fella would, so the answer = 0.018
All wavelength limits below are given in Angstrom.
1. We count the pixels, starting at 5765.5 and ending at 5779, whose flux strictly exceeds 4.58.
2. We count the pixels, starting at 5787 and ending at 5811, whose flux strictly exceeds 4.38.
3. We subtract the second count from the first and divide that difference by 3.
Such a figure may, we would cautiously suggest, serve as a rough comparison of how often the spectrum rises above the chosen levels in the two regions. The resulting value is -3.00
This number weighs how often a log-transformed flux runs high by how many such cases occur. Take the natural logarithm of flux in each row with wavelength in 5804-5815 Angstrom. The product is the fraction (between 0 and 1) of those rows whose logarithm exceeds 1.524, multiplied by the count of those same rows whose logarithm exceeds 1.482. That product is 2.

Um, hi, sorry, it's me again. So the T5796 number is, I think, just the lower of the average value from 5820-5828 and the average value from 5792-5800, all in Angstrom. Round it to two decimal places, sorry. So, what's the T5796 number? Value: 4.43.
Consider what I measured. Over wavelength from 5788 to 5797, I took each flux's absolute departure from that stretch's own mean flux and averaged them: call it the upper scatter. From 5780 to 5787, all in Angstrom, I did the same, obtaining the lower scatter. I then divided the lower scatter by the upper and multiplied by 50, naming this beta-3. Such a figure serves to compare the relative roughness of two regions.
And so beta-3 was 210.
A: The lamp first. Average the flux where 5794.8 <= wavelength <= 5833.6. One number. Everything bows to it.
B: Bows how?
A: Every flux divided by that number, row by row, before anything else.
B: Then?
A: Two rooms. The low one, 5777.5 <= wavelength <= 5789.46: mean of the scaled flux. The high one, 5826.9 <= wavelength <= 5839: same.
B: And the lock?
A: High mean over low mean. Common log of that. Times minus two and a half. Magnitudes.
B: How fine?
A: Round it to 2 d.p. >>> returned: -0.14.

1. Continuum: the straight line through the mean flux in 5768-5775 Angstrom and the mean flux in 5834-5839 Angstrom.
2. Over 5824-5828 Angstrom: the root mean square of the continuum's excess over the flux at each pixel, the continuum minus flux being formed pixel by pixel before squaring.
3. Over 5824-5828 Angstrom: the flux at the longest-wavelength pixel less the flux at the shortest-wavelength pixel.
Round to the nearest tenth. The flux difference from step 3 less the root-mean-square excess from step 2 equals 0.0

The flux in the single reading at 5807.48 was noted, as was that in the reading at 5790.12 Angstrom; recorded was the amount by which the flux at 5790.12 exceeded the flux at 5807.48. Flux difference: 0.23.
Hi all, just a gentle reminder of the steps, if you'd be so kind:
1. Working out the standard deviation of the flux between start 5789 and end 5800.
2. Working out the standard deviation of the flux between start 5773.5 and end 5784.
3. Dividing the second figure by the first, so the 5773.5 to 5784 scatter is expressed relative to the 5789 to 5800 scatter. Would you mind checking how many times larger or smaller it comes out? 5.3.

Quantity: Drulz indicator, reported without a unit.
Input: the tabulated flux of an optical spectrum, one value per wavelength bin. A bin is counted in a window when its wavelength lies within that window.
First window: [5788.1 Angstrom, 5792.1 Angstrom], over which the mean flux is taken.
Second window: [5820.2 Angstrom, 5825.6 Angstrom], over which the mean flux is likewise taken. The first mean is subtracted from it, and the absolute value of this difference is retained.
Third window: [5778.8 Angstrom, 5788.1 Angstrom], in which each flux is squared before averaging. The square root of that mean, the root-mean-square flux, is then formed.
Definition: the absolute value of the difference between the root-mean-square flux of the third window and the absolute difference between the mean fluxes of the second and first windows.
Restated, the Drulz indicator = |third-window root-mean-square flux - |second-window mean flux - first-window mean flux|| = 3.9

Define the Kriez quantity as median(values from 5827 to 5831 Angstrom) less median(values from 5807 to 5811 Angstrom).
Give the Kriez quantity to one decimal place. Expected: 0.2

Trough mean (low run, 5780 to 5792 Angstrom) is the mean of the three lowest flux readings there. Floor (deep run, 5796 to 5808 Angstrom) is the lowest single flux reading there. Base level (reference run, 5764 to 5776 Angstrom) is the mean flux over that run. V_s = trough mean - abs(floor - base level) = 3.40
